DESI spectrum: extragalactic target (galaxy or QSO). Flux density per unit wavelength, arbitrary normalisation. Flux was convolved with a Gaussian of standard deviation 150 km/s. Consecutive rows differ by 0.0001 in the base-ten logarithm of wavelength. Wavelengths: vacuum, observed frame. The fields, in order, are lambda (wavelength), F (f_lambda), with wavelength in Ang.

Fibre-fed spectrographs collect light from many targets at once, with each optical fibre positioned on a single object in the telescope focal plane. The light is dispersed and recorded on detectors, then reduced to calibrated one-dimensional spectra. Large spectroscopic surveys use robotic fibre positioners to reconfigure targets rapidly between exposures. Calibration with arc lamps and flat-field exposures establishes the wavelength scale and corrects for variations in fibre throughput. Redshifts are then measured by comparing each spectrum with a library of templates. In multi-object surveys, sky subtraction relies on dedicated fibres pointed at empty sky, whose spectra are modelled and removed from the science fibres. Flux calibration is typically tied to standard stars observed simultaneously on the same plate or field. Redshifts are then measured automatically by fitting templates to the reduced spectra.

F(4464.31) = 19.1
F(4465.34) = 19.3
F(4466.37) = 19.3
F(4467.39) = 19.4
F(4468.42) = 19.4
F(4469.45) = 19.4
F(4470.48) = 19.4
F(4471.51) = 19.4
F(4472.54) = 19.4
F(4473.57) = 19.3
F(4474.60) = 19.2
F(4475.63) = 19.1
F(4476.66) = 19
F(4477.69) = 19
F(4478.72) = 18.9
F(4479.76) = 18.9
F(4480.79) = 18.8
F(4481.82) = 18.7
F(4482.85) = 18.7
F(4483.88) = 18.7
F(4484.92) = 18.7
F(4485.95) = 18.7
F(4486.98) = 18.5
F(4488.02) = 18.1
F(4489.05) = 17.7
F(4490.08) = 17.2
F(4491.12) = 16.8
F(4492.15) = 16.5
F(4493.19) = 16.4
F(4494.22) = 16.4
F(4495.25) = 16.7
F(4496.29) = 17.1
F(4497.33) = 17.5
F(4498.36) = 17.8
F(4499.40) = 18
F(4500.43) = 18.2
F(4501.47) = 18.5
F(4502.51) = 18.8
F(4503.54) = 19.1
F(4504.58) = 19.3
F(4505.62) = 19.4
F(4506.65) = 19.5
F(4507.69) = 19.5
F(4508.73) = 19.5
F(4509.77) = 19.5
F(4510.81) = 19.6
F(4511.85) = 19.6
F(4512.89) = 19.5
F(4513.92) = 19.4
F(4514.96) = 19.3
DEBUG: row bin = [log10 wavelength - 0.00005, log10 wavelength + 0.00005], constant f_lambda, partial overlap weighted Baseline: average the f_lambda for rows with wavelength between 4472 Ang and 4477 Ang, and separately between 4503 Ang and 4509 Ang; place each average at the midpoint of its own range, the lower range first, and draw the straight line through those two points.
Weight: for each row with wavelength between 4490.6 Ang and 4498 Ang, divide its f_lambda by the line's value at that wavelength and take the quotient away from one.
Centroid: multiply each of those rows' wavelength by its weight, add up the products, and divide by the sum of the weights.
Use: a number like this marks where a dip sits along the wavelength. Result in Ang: 4494.0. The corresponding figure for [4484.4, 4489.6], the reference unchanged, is 4487.6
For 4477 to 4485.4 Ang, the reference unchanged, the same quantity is 4481.9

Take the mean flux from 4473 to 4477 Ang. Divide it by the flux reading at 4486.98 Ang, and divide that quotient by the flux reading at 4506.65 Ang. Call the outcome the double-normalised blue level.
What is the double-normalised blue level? 0.0531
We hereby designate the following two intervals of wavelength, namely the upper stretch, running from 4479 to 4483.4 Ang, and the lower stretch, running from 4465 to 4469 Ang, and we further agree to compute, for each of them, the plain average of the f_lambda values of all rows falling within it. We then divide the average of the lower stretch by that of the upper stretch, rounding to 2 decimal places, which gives 1.03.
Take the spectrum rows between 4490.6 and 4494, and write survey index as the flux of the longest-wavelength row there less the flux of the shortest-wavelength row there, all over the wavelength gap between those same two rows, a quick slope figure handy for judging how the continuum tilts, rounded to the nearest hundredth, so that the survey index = -0.19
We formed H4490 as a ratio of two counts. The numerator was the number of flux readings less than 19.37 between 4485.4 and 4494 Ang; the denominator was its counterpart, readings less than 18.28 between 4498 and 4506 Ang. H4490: 2.7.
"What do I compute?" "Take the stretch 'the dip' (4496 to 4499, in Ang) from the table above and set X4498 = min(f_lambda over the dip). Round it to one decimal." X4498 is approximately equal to 17.1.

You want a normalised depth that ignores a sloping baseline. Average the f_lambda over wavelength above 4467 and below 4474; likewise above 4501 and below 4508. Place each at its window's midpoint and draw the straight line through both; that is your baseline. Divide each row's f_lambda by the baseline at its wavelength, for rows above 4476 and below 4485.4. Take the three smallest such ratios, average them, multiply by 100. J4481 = 97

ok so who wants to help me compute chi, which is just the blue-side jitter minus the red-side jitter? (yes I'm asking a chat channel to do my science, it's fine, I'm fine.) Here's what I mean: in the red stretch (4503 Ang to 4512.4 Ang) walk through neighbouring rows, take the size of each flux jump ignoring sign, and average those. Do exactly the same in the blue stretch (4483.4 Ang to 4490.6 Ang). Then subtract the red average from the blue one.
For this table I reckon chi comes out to 0.19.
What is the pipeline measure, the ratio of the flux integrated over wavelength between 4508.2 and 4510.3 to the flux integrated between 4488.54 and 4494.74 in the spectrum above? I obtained 0.39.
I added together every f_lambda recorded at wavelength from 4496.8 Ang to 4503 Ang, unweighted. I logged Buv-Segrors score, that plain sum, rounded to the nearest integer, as 109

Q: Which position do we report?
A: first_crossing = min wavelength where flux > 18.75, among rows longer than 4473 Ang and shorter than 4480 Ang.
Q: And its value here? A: 4473.57 Ang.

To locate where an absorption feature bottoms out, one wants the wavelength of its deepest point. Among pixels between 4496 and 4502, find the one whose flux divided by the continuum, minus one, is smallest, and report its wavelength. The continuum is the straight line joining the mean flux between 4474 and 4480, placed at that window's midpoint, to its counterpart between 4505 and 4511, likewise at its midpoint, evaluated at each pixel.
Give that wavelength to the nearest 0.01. 4496.29 Ang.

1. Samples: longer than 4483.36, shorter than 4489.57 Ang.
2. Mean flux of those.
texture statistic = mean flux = 18.4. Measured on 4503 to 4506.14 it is 19.3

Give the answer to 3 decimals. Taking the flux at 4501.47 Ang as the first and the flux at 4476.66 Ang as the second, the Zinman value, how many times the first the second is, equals 1.027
